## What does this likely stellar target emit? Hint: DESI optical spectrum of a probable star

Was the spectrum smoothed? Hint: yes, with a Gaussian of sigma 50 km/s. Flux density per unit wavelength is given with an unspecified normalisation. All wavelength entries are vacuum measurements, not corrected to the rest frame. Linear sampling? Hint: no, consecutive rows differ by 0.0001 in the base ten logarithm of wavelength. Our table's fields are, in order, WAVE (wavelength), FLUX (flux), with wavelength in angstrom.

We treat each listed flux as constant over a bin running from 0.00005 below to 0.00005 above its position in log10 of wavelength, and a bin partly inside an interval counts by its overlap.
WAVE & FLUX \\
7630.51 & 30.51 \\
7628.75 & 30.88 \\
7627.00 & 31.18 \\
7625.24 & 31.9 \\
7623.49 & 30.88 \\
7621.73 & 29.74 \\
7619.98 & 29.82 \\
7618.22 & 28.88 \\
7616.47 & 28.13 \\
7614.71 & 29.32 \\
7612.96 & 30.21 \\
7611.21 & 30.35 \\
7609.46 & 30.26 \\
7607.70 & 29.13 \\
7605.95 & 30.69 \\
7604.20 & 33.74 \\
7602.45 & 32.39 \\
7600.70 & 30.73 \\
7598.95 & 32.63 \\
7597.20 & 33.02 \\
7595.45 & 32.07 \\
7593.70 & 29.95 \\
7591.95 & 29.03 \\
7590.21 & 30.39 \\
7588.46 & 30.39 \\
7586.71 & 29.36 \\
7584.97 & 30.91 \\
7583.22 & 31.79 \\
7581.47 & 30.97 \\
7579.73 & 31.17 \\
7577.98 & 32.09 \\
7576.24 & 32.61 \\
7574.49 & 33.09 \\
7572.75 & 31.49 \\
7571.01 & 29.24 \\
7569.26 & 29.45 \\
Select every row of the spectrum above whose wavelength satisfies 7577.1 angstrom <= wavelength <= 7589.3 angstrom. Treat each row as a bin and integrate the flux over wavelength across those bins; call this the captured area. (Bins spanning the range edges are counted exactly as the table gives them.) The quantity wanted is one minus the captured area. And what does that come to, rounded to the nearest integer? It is -377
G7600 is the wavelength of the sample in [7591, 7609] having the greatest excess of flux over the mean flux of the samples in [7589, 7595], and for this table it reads 7604.20 angstrom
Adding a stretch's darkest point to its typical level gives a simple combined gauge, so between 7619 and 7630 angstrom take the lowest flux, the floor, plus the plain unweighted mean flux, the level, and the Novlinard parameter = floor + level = 60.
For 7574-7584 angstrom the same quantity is 63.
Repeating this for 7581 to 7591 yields 60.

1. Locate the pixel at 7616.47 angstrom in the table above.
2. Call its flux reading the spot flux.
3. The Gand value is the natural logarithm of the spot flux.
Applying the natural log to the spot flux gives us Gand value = 3.34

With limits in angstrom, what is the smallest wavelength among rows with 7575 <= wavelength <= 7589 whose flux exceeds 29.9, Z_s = 7576.24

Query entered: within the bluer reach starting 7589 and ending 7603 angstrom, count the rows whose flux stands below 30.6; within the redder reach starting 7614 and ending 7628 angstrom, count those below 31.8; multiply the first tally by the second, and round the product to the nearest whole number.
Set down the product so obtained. 21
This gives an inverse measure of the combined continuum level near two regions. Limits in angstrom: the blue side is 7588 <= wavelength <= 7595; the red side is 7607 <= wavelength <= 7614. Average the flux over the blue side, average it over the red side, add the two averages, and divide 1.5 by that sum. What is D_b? 0.0250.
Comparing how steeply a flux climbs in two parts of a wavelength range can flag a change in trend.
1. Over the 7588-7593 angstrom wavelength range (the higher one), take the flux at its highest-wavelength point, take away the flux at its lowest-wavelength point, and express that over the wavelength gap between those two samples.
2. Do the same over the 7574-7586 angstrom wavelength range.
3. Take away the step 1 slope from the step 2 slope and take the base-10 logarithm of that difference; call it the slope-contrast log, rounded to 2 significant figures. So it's -0.74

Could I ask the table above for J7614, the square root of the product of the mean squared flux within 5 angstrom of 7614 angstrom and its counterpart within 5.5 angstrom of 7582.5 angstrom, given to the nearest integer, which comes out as 917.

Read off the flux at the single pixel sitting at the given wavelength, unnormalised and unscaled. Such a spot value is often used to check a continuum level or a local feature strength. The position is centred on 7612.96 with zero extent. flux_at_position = 30.21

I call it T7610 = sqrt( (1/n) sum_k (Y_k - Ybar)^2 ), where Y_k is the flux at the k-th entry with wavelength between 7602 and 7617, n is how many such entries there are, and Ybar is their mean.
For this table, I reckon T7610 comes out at 1.60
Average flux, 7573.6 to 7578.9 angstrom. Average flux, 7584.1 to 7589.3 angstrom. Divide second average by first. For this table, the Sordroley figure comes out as 0.93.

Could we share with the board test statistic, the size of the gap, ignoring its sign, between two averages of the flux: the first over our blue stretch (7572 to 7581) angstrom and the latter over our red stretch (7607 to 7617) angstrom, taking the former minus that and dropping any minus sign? 2.5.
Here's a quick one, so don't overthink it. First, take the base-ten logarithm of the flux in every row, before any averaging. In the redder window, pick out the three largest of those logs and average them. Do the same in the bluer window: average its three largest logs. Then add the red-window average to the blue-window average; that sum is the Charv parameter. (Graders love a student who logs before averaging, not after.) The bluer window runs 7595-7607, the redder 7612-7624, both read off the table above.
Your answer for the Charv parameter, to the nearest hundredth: 3.00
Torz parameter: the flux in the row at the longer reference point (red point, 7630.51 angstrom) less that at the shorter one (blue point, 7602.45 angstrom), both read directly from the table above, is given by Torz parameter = -2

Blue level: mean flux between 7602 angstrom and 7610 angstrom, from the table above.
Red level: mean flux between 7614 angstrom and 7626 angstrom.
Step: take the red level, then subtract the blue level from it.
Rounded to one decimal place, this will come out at -1.4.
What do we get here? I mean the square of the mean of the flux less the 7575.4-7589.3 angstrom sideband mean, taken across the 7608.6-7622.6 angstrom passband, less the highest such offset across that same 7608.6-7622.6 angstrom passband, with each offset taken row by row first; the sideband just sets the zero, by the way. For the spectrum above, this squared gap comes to 1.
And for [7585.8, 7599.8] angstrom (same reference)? 5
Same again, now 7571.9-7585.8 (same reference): 2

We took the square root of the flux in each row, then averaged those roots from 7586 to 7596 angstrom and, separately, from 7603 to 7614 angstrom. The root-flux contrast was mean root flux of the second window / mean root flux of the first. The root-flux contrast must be 1.01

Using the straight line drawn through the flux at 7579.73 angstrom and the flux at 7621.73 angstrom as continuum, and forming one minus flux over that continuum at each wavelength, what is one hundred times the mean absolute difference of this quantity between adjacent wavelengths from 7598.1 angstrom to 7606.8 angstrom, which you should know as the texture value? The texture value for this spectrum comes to 6.55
